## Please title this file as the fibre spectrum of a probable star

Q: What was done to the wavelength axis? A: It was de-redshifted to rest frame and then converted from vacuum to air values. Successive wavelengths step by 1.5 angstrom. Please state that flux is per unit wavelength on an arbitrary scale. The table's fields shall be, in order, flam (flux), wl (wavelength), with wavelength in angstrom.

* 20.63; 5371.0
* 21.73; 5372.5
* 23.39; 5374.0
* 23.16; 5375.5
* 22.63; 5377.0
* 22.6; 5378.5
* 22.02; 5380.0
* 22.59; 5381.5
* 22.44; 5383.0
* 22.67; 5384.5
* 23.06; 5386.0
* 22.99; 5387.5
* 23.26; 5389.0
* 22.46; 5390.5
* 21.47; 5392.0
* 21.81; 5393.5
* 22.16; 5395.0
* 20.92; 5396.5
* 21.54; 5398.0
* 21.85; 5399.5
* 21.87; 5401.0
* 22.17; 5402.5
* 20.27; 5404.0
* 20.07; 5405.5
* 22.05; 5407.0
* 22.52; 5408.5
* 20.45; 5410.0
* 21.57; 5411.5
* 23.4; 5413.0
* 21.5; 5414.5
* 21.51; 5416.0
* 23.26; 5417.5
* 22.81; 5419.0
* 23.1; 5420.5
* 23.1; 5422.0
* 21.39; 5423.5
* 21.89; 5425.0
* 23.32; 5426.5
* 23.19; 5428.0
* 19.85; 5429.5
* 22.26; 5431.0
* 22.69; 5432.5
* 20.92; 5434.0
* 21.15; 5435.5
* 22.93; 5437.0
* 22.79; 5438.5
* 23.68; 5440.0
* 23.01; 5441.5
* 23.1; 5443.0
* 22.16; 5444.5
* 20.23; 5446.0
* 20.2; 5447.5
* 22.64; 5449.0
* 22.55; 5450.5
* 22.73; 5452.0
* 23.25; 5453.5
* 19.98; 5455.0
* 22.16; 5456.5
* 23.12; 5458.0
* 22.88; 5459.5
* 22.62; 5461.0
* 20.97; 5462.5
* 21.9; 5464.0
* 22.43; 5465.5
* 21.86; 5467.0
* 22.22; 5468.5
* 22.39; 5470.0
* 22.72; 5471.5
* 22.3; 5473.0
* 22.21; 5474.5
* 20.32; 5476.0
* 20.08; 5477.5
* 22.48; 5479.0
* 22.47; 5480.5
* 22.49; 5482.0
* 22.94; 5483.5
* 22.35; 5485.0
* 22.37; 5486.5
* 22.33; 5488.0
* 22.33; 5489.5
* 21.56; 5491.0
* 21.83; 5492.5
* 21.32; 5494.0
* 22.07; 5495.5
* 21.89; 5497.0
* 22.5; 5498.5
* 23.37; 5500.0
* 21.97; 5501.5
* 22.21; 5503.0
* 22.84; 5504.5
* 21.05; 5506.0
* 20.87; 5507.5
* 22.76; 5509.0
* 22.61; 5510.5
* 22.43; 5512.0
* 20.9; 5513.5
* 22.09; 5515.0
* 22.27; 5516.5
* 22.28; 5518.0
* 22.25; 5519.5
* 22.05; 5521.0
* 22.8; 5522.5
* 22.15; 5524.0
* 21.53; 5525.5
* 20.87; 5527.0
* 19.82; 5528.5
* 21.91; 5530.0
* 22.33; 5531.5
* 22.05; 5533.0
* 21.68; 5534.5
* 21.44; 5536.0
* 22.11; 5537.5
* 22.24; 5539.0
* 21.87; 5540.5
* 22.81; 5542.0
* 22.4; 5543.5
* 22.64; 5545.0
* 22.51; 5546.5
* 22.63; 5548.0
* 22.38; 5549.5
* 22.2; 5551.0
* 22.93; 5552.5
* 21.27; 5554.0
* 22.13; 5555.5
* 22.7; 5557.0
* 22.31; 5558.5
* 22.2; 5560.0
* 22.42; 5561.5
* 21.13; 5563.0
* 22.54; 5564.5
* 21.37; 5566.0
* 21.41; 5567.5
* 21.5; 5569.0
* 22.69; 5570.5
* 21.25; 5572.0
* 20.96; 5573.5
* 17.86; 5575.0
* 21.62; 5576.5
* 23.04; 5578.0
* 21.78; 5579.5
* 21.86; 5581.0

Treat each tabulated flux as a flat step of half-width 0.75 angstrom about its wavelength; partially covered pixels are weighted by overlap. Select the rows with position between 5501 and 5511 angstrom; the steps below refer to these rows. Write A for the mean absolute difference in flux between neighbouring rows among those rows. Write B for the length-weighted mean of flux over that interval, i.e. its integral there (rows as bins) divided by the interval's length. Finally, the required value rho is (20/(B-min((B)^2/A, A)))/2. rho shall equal 0.471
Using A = 0.81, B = 22.0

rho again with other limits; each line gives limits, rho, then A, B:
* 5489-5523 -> 0.466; 0.65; 22.1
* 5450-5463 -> 0.474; 1.16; 22.3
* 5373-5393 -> 0.450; 0.40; 22.6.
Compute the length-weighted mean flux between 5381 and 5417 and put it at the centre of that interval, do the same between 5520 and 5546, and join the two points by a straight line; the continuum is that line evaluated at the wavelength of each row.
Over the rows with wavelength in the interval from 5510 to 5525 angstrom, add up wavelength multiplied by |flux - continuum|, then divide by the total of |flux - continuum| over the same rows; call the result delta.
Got 5516.3 angstrom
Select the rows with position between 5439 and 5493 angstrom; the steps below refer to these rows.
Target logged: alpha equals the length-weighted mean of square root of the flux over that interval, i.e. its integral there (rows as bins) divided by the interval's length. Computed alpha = 4.70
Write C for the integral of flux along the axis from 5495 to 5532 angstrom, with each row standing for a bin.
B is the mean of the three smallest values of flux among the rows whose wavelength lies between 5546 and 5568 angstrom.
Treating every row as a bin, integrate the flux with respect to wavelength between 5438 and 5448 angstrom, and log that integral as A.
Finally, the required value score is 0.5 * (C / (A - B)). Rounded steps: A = 222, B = 21.3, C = 814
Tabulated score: 2.03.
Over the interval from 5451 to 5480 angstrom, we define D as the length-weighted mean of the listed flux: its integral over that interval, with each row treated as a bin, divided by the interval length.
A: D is 22.0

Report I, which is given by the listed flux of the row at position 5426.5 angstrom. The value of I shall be 23.32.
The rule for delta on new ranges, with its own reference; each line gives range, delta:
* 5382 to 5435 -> 5410.7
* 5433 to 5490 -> 5458.0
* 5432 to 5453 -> 5442.3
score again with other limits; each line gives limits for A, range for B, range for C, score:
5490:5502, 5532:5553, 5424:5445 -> 0.96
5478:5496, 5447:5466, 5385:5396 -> 0.33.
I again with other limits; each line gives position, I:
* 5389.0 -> 23.26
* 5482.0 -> 22.49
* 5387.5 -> 22.99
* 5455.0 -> 19.98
